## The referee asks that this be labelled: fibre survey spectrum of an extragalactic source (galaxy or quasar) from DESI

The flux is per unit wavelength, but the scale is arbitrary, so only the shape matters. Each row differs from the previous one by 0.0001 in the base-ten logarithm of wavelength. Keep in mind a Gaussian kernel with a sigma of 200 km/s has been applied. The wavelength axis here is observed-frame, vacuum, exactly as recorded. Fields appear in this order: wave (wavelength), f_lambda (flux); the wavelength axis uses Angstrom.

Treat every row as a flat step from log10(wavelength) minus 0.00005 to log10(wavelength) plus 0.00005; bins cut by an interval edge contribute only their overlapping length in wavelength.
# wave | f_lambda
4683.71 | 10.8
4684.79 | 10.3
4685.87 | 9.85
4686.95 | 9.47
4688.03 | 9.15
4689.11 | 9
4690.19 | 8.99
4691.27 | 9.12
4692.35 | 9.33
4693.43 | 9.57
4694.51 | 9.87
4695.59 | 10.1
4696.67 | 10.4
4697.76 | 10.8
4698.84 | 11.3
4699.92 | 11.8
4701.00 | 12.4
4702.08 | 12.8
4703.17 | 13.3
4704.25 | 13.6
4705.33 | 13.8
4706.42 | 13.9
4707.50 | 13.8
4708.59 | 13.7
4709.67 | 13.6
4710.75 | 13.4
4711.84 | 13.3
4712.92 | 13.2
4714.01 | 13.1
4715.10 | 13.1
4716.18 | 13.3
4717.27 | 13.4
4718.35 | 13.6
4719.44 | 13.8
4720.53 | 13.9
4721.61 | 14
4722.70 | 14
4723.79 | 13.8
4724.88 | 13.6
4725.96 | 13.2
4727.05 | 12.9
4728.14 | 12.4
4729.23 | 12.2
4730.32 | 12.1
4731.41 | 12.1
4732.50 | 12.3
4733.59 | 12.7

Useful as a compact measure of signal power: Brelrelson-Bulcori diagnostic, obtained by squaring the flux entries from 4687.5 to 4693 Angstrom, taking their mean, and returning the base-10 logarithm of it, 1.92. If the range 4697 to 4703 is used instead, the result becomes 2.15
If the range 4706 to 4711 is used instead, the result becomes 2.27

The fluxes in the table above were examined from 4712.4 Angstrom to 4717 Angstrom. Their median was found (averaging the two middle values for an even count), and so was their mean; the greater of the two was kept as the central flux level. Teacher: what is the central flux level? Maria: 13.2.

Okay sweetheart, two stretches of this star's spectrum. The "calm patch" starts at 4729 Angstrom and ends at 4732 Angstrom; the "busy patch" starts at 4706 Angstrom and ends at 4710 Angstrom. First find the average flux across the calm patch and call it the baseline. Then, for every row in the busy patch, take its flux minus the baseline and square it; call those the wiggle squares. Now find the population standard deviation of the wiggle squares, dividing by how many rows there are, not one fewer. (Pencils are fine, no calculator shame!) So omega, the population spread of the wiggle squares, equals 0.36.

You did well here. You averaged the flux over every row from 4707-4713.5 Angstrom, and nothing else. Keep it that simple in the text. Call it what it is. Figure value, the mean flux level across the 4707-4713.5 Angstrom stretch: 13.5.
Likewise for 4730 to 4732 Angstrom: 12.1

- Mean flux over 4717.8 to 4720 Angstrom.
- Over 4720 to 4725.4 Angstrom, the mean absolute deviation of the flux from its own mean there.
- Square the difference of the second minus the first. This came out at 184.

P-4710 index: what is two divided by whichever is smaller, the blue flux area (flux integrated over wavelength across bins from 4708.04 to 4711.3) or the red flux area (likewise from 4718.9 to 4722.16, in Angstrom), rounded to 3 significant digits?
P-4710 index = 0.0453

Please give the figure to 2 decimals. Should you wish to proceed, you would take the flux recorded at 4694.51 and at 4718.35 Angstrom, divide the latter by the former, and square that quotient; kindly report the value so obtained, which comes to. 1.90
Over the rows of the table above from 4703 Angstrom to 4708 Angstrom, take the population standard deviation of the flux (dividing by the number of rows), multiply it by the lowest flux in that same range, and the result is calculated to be 2.8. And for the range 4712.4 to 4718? 1.5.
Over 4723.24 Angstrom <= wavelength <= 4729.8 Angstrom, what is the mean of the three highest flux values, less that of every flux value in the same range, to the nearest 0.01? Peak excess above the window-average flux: 0.52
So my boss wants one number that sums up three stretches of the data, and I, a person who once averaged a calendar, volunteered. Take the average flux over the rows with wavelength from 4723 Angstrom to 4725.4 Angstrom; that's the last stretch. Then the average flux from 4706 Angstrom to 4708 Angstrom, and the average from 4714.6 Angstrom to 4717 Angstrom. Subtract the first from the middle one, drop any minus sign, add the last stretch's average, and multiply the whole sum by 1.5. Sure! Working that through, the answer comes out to 21.5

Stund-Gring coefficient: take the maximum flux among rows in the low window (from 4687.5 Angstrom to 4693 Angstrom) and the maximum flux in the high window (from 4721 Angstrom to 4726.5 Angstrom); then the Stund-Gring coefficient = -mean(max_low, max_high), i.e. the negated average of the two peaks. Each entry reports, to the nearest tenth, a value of -11.7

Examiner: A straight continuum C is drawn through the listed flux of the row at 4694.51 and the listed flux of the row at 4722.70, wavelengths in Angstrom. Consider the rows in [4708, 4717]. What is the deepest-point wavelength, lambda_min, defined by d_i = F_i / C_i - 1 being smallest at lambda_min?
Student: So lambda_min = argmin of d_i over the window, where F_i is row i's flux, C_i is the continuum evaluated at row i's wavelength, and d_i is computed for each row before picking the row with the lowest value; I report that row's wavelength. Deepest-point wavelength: 4715.10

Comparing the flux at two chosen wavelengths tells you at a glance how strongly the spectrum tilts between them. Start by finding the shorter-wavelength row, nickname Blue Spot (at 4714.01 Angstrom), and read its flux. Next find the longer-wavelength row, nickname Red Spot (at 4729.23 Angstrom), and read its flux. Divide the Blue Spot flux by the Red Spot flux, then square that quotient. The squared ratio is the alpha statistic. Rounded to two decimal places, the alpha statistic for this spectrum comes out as 1.15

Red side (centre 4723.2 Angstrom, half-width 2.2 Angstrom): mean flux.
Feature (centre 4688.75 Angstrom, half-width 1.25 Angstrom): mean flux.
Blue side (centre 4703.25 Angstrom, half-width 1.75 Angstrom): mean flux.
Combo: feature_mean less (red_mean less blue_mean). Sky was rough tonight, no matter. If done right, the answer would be 8.5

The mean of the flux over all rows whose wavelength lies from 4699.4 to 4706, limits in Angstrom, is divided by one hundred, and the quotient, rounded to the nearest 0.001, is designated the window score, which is 0.130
